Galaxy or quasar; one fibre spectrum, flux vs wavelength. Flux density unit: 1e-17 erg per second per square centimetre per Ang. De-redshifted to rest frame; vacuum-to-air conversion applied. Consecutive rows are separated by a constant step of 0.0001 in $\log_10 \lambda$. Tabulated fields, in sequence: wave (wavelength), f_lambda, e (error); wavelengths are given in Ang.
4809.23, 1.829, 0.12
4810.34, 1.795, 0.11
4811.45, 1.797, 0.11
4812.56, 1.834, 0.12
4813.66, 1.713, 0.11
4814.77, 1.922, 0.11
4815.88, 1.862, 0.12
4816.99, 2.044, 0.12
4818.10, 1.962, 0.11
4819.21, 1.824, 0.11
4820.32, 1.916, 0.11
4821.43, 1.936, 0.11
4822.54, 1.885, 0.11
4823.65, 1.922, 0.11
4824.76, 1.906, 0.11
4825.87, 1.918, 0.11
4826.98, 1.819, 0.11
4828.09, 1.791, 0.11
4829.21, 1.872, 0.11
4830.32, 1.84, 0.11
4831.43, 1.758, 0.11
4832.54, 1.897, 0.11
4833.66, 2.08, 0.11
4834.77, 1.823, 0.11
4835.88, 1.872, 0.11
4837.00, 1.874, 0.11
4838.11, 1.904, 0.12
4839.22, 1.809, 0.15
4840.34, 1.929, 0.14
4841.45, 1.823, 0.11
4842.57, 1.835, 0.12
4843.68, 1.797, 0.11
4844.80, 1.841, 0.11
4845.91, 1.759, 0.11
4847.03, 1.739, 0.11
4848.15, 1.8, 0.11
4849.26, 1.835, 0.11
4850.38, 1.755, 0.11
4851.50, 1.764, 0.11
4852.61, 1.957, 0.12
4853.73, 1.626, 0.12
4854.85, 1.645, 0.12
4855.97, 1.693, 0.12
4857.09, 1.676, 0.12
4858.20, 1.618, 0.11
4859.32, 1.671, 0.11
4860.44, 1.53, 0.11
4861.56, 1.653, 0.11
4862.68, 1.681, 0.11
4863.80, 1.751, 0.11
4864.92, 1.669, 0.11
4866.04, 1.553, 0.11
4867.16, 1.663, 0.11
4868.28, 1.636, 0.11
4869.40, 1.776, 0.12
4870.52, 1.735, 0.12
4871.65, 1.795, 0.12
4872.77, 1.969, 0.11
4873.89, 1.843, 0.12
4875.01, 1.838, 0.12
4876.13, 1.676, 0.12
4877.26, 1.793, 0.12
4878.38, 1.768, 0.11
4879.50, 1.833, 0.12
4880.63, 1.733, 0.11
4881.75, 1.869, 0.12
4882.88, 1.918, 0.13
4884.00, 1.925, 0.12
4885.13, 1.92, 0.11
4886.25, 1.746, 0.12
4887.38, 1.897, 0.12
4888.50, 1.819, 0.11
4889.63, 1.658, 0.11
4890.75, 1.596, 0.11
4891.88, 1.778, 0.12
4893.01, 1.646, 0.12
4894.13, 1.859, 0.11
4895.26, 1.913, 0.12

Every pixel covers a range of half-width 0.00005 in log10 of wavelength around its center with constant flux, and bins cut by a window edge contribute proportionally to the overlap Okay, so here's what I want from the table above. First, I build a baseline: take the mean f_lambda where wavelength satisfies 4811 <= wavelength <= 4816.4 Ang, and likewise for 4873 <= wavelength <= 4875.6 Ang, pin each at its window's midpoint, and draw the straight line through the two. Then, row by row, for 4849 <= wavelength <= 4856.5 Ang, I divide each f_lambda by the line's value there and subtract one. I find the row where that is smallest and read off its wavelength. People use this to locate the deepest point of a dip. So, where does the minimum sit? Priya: 4853.73 Ang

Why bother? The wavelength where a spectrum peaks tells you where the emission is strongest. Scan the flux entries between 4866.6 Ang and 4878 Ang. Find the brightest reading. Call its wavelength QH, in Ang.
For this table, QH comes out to 4872.77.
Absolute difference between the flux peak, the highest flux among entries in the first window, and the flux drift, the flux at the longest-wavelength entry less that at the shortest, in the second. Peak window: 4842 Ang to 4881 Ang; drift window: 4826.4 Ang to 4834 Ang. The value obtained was 1.71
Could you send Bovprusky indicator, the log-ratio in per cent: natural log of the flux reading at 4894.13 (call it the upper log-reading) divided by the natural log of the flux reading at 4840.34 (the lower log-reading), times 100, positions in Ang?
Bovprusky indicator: 94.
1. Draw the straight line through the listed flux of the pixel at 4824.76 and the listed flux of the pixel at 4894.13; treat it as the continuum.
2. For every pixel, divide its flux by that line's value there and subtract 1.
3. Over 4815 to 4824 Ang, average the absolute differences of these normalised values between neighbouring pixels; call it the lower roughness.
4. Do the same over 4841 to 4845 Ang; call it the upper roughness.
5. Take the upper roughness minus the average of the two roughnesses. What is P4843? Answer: -0.014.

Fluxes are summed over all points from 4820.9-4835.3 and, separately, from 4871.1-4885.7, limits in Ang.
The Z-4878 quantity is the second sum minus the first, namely -0.57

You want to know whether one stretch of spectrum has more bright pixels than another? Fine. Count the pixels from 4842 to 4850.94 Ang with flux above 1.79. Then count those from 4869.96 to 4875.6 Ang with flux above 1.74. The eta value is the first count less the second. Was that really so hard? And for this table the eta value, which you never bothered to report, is 1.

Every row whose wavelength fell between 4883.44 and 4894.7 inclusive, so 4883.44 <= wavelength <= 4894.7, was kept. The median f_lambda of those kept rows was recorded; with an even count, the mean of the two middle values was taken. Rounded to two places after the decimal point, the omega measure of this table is 1.80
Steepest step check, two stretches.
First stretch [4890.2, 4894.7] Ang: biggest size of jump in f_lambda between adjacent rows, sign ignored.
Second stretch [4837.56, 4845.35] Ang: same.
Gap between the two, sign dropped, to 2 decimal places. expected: 0.09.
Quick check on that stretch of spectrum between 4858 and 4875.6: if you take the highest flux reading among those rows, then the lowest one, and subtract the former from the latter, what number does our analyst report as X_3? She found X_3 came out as -0.439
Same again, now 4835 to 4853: -0.218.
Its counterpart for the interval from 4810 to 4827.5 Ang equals -0.331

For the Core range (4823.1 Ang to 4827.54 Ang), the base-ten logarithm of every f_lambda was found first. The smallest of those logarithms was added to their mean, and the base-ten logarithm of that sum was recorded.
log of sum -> -0.27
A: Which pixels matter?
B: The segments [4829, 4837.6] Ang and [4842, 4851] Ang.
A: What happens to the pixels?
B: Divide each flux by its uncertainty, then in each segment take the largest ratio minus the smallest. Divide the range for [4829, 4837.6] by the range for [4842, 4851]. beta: 2.0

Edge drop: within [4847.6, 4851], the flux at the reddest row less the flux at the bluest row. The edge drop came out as -0.045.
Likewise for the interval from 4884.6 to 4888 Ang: -0.023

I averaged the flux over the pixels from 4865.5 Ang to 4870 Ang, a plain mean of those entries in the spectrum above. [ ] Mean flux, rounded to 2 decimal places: 1.66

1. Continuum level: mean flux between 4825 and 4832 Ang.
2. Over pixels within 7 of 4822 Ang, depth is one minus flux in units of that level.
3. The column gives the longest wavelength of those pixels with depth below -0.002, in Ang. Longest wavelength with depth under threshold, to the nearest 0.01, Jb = 4825.87 Ang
